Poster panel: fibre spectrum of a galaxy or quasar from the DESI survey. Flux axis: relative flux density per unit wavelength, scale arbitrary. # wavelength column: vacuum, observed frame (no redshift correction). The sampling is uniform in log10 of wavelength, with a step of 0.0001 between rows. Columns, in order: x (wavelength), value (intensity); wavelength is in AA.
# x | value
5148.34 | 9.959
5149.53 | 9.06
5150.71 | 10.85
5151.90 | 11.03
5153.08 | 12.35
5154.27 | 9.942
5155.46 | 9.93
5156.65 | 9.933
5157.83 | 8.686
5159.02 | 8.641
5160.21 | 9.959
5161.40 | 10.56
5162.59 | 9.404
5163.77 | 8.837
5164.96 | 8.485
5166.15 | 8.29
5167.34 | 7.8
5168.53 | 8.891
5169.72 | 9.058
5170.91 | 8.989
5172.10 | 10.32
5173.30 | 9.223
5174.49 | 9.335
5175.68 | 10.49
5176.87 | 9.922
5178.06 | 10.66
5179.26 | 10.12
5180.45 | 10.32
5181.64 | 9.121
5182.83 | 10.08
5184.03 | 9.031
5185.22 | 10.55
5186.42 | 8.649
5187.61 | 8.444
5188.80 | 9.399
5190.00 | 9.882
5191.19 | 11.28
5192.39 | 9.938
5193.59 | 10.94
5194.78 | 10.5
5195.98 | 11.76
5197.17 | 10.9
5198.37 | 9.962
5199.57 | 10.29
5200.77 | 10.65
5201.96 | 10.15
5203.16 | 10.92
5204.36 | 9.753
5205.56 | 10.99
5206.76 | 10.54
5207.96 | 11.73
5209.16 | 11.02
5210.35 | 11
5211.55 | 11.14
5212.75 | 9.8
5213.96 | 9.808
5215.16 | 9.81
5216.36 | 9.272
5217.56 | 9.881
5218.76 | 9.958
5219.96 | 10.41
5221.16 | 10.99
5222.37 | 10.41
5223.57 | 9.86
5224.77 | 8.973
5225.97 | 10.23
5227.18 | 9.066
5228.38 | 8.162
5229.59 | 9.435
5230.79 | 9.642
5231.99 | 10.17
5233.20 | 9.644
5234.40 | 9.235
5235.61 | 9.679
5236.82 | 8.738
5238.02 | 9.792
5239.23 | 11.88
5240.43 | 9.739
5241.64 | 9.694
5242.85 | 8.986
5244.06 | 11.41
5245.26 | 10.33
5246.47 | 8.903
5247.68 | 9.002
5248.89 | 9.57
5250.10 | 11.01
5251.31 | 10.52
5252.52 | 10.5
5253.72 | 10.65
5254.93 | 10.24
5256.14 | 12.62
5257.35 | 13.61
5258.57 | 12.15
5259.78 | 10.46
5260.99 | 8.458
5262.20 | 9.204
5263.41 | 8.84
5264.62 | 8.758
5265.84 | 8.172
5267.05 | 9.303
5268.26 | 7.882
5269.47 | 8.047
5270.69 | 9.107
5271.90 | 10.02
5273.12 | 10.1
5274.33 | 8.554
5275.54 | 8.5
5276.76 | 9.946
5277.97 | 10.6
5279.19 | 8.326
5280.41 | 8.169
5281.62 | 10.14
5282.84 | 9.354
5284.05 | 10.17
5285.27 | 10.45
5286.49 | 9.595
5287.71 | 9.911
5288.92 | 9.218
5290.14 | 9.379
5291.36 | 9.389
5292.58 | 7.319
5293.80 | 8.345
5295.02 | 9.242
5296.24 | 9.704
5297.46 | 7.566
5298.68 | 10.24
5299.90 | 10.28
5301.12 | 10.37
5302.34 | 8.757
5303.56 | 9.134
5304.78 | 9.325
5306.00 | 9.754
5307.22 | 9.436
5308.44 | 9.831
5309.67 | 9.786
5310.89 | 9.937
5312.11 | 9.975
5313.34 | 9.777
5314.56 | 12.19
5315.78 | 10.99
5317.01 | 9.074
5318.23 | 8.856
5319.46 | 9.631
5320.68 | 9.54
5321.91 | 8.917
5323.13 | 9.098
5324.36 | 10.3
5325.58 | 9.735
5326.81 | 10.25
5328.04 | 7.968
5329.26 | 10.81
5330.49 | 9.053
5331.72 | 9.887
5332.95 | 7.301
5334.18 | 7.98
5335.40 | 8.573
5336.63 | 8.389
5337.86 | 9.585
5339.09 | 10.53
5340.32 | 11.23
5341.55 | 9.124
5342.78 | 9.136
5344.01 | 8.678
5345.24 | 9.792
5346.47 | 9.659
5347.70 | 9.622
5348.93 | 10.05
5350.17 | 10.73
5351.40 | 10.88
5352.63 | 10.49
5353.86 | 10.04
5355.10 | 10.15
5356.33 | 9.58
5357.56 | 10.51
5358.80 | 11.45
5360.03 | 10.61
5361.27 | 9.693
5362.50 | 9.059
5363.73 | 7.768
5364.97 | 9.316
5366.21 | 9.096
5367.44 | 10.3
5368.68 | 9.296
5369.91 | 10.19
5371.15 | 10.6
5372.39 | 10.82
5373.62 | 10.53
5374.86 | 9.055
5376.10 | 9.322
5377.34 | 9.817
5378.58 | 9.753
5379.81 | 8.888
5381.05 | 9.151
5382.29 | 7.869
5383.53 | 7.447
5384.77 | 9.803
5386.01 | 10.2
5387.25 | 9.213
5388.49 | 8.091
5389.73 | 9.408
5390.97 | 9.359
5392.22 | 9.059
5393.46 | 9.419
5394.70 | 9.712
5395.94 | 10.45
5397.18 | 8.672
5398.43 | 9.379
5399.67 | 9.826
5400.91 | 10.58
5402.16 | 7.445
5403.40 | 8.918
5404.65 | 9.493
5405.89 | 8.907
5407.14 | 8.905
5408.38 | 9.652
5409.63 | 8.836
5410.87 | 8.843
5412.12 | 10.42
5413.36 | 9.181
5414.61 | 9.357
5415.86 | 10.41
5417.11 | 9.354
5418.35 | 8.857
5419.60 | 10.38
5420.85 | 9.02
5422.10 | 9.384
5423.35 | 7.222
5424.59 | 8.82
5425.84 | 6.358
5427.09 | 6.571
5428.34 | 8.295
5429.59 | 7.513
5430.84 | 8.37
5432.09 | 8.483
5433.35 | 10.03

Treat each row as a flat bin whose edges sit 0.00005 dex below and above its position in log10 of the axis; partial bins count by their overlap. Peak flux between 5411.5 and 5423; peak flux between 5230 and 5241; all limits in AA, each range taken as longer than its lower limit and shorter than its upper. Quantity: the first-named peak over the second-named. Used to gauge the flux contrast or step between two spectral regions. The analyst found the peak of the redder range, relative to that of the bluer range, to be 0.88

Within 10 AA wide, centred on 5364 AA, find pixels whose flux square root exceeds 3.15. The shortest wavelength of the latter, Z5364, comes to 5360.03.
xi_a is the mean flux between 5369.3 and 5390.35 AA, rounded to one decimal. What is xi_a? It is 9.4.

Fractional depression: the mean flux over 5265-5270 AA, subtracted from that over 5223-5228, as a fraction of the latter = 0.12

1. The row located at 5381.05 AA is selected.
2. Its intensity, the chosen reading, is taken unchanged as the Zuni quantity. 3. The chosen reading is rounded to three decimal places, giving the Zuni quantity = 9.151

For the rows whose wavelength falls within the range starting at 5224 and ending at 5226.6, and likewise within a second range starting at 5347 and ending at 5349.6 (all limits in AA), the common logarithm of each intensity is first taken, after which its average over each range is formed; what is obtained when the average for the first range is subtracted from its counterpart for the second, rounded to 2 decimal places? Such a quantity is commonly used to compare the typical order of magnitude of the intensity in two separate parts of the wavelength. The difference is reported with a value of 0.01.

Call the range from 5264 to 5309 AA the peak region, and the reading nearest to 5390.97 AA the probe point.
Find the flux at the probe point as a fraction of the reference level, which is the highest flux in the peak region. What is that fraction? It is 0.88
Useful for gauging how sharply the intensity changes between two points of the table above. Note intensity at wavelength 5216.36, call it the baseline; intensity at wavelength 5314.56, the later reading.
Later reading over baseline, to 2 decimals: 1.31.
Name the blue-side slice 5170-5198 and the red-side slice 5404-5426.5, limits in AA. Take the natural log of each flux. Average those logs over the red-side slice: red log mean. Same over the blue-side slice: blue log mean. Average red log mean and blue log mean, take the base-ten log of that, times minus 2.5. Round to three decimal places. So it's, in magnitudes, -0.880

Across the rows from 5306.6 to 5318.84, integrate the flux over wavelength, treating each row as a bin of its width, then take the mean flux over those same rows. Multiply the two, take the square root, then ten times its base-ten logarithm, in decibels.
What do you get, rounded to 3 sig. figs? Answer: 15.4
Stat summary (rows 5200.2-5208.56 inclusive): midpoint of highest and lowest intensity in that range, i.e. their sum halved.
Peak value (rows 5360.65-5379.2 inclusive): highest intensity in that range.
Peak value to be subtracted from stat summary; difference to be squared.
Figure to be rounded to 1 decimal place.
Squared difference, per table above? 0.0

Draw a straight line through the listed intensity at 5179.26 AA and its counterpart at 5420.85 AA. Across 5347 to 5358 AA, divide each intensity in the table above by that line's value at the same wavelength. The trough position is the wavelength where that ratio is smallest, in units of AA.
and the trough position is 5356.33 AA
